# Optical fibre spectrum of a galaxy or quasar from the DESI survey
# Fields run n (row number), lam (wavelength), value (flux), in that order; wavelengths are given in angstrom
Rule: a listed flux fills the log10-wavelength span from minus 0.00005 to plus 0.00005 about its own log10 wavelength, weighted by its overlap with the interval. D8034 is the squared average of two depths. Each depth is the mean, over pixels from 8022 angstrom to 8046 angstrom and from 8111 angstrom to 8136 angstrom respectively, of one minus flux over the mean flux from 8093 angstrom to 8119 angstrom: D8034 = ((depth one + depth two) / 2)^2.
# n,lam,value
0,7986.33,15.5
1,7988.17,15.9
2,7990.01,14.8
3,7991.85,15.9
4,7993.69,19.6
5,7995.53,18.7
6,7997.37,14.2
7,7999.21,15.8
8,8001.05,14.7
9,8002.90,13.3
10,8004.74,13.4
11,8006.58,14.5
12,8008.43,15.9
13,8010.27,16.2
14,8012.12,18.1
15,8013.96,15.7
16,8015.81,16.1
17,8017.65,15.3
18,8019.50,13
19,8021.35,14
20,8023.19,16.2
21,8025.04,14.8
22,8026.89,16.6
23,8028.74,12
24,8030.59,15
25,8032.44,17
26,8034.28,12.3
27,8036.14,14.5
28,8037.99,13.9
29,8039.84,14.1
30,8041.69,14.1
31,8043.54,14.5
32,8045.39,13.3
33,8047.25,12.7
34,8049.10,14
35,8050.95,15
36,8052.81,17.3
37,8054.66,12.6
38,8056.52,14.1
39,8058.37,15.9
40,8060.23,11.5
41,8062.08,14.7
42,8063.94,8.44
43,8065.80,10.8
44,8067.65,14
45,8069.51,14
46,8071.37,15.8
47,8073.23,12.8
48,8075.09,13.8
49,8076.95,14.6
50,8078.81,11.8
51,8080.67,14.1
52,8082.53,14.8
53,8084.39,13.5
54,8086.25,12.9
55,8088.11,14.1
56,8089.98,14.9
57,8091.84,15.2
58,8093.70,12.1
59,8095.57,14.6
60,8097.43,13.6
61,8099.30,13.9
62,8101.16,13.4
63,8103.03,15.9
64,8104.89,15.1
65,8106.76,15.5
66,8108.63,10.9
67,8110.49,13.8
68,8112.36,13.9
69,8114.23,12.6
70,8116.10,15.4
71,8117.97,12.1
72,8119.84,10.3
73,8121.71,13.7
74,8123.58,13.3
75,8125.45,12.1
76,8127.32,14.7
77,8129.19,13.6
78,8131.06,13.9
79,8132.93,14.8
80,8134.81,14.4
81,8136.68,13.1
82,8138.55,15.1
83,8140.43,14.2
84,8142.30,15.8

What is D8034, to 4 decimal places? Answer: 0.0002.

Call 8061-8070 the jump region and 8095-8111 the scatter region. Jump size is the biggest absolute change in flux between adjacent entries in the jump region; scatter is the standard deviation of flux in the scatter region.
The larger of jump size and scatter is 6.3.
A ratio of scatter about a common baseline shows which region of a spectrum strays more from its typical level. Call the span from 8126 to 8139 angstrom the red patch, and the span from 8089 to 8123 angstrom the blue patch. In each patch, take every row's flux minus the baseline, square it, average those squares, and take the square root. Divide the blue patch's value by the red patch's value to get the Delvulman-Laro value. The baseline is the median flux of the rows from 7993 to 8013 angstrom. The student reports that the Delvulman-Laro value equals 1.5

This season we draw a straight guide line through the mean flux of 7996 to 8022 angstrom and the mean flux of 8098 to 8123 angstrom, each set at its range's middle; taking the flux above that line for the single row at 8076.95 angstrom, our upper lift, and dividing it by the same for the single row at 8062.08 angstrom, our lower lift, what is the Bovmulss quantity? 1.3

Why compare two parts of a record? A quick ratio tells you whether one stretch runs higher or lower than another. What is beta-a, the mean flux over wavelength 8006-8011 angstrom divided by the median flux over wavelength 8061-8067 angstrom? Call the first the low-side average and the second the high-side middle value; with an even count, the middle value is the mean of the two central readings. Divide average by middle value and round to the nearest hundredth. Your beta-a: 1.44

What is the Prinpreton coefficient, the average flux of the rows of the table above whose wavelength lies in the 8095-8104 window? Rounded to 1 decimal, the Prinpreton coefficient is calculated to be 14.3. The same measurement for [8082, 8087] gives 13.7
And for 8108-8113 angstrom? 12.9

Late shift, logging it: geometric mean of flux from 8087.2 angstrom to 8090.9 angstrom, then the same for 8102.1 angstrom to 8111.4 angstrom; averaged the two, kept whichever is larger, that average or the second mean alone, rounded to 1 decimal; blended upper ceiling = 14.3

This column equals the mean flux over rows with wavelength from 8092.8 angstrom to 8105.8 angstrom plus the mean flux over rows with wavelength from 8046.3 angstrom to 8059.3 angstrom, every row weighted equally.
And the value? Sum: 28.6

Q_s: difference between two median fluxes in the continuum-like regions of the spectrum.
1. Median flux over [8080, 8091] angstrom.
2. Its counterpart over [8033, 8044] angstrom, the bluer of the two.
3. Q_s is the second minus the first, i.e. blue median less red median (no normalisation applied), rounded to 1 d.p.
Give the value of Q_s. 0.0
